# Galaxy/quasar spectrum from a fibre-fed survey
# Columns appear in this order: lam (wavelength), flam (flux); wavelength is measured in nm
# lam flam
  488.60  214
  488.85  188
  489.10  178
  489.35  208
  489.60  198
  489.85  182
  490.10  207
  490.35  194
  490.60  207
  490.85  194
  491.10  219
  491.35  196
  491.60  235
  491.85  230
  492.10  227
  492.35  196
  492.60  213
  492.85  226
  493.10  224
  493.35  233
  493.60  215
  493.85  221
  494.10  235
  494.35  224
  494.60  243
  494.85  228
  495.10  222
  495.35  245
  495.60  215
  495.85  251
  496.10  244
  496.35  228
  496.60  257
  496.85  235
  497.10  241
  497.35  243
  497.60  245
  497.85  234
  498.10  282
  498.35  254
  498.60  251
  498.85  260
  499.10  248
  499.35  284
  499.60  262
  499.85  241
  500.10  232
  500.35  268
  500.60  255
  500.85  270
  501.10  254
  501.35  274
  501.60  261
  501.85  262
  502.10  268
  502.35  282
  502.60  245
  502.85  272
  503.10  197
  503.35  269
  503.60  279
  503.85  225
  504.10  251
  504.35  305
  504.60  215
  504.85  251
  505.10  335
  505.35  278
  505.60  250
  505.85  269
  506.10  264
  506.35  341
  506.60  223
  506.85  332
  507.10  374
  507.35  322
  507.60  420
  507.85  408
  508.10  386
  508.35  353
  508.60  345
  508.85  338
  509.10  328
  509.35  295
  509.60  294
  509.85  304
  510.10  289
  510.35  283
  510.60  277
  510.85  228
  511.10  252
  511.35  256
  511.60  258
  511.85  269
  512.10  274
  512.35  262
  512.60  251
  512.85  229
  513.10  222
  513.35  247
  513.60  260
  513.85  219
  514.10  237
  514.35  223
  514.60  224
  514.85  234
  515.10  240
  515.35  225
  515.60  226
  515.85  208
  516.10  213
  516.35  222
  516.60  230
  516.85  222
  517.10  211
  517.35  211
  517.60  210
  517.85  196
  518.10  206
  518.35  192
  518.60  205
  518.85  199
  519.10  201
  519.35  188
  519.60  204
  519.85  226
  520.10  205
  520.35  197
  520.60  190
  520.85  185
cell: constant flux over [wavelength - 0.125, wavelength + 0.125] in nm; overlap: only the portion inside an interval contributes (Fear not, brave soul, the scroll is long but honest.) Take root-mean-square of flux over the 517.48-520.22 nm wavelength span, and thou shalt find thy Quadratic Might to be 203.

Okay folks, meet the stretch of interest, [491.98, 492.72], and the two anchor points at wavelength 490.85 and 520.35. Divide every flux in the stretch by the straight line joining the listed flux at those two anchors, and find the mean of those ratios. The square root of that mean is 1.04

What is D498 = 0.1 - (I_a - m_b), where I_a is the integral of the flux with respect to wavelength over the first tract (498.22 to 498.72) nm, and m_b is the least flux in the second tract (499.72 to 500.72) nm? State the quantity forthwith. 106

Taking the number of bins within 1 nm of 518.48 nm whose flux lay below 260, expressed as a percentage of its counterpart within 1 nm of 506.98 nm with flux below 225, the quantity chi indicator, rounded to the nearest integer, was 800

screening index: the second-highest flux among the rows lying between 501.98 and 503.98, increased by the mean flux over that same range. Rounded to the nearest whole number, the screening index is 534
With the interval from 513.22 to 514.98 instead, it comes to 482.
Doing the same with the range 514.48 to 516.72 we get 459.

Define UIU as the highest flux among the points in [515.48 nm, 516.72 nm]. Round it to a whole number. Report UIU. 230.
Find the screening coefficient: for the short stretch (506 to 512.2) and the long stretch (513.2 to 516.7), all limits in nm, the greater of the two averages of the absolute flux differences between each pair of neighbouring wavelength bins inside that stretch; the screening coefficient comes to 31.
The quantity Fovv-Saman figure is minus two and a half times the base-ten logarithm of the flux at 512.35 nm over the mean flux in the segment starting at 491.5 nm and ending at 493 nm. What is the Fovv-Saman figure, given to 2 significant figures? -0.18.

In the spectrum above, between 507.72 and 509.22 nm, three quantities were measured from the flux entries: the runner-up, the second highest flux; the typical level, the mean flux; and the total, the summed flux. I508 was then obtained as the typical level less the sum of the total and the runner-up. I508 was -2184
